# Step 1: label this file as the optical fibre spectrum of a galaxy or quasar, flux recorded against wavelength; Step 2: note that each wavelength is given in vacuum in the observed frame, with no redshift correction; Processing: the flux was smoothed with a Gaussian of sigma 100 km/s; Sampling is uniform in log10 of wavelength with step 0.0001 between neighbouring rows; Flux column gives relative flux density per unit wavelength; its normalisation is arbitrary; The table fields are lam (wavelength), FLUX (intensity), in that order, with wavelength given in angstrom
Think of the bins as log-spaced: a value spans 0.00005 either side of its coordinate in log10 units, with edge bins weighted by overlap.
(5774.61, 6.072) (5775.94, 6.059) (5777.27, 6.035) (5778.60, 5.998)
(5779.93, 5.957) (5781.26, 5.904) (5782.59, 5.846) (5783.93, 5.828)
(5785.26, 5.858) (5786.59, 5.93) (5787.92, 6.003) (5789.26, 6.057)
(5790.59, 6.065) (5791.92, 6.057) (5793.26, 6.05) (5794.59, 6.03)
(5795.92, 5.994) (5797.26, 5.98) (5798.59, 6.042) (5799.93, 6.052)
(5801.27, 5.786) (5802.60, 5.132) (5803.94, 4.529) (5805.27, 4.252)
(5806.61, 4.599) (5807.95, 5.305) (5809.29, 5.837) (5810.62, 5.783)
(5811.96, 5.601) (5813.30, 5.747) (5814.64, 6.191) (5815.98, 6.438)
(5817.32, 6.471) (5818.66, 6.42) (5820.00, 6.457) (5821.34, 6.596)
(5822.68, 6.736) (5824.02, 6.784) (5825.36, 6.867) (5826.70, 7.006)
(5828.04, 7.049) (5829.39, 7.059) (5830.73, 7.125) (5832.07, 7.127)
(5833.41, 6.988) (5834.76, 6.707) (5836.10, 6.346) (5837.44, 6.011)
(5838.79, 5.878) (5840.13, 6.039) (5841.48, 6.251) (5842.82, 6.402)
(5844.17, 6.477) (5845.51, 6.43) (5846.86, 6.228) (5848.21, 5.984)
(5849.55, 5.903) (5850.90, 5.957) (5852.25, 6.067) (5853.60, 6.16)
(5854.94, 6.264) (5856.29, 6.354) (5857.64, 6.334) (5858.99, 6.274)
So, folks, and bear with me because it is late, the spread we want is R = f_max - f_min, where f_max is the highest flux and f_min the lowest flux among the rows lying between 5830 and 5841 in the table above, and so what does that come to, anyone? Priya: 1.2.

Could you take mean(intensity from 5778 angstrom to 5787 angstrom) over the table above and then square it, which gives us 35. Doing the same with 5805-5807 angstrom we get 20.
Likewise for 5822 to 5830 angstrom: 48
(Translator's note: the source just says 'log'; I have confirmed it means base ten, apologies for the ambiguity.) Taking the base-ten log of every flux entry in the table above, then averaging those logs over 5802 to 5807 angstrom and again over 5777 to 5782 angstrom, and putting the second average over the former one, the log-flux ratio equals 1.17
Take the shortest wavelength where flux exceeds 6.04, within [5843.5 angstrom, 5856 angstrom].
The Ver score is 5844.17 angstrom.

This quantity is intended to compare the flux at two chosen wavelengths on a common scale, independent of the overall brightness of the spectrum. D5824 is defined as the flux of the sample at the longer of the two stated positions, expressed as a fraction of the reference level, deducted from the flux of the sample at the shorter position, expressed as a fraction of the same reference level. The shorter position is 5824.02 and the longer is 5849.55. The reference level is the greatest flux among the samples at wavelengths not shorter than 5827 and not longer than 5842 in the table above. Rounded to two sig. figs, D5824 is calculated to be 0.12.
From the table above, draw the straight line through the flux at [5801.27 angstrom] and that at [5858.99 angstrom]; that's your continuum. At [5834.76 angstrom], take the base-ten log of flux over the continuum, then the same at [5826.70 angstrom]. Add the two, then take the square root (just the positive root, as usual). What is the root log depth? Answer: 0.33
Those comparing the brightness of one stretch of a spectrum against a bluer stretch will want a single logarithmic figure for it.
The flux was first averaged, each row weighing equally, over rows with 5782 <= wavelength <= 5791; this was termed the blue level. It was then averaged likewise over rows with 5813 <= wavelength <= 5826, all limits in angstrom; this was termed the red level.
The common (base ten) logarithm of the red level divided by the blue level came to 0.04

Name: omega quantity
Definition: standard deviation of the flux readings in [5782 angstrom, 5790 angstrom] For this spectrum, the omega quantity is 0.09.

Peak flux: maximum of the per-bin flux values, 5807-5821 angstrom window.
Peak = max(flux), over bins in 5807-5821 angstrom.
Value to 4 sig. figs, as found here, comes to 6.471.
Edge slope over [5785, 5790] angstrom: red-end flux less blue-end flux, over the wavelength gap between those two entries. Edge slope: 0.050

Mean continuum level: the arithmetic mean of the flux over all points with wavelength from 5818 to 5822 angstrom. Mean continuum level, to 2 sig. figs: 6.5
